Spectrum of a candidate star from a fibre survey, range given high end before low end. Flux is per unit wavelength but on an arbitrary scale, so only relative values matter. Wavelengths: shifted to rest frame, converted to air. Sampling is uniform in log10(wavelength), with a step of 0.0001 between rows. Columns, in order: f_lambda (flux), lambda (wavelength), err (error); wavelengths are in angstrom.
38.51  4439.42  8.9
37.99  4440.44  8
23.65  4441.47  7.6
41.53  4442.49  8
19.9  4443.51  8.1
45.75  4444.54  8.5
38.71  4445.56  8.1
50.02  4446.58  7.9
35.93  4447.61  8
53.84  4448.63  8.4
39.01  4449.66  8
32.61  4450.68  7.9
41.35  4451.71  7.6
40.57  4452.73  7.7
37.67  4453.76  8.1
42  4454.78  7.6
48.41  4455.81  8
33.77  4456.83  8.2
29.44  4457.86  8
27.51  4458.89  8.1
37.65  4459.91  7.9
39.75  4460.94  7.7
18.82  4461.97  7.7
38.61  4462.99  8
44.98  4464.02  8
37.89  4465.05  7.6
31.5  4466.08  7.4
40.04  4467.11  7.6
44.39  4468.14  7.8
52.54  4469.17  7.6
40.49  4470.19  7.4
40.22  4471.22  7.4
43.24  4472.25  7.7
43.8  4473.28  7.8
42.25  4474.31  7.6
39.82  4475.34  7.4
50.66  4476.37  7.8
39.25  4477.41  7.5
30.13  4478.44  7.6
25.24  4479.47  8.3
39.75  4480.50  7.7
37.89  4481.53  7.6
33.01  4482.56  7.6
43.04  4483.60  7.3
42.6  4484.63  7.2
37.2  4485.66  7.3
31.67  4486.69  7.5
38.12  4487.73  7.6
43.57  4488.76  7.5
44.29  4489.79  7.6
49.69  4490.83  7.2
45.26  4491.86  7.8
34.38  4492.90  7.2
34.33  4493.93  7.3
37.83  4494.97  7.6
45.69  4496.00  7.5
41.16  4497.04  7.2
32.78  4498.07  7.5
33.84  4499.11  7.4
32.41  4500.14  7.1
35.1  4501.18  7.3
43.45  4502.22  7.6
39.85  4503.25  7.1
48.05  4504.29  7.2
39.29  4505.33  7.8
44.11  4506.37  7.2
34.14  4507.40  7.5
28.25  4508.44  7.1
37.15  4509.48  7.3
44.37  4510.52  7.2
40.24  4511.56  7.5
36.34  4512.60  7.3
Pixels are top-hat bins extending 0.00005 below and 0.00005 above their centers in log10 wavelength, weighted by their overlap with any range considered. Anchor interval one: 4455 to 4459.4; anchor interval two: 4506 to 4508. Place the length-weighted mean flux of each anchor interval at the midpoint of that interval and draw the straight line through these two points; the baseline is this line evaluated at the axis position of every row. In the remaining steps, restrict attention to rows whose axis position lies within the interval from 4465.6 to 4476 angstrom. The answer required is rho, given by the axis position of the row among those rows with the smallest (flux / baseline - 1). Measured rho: 4466.08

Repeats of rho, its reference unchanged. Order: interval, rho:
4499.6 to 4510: 4508.44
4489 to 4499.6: 4498.07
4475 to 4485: 4479.47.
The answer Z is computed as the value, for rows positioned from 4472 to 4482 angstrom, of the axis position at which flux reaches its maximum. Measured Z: 4476.37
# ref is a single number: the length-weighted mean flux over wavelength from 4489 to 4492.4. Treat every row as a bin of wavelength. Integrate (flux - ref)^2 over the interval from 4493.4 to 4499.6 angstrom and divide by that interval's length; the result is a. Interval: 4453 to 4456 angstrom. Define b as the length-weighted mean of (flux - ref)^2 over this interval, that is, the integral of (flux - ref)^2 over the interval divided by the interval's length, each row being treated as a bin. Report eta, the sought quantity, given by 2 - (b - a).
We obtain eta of 61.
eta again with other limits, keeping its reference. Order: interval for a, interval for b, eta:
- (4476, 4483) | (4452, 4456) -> 120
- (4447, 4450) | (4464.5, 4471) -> 9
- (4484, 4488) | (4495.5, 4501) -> -17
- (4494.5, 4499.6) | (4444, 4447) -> 57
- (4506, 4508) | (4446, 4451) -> 12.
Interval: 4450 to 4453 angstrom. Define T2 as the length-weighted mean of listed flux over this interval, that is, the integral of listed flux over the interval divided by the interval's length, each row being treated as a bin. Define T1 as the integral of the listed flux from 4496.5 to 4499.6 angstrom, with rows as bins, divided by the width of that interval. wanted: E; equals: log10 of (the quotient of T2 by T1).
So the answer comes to 0.02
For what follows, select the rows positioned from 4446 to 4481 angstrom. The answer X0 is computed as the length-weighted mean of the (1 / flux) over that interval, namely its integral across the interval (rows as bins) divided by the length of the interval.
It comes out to 0.0267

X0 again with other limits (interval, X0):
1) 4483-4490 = 0.0255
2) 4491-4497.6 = 0.0253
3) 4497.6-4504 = 0.0276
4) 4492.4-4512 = 0.0267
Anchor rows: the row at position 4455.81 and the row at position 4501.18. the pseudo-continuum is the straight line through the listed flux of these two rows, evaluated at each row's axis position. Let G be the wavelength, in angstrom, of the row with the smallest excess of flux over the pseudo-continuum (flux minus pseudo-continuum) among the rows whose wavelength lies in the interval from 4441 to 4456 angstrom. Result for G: 4443.51 angstrom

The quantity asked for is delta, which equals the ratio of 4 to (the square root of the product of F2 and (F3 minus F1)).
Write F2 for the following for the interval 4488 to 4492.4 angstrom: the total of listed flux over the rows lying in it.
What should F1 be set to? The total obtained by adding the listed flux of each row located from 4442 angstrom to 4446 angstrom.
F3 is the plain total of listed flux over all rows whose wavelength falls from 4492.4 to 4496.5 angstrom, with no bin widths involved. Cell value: 0.117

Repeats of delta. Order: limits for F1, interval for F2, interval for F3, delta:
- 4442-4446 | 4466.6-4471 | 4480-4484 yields 0.108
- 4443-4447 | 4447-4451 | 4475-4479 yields 0.135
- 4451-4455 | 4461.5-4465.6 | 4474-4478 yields 0.105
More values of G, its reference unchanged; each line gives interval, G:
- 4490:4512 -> 4508.44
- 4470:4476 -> 4470.19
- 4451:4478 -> 4461.97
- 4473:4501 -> 4479.47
